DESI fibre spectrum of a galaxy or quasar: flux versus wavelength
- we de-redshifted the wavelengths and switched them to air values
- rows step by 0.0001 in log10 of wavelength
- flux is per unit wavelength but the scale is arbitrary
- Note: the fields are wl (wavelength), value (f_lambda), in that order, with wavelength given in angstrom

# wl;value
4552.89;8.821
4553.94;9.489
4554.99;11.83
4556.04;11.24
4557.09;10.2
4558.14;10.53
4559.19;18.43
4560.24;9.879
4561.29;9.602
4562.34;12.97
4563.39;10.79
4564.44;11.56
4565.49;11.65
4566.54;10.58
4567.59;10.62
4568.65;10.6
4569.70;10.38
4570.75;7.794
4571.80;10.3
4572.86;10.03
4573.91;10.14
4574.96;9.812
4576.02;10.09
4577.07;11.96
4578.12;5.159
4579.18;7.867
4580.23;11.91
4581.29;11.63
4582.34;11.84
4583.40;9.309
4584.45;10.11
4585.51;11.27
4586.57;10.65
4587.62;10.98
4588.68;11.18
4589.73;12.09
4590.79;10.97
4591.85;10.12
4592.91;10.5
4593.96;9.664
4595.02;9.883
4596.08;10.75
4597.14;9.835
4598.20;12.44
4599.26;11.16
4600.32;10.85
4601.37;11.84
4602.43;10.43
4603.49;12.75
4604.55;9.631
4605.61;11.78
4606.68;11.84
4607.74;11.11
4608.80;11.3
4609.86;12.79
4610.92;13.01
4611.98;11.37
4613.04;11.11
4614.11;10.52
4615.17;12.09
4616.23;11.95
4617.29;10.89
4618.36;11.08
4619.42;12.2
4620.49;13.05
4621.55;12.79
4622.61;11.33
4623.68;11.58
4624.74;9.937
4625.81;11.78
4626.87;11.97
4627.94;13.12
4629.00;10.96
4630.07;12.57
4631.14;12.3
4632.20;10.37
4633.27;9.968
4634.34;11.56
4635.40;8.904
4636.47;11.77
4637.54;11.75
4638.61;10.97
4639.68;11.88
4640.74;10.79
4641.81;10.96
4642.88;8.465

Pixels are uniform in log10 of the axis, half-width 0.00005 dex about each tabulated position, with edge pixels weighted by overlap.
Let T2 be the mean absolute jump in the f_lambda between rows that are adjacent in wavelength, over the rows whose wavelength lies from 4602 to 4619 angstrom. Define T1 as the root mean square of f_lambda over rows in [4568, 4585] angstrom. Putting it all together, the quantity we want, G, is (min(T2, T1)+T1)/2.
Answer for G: 5.6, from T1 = 10.08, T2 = 1.05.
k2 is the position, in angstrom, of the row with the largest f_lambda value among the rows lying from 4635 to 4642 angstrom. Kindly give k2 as 4639.68 angstrom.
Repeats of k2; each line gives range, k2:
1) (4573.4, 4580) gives 4577.07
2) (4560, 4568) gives 4562.34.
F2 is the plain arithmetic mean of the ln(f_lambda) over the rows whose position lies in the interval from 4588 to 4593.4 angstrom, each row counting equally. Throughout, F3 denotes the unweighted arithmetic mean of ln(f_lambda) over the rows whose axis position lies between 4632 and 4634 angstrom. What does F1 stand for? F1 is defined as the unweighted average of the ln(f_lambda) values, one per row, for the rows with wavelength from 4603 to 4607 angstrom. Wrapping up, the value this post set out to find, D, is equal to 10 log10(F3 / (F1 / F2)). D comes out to 3.57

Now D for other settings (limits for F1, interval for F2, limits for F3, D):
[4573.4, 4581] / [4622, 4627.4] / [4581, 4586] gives 4.14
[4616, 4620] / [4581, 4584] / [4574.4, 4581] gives 3.34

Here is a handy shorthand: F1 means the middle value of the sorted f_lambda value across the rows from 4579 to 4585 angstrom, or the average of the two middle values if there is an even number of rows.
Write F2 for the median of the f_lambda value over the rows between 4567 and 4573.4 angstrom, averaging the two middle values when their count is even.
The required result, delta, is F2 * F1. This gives 112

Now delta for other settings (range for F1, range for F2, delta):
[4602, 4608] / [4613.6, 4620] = 132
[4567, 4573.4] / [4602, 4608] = 118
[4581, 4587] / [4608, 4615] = 124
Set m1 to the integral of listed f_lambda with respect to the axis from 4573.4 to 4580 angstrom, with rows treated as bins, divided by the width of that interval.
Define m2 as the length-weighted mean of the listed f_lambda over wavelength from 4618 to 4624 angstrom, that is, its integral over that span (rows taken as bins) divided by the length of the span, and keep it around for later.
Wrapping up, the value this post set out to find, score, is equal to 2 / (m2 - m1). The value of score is 1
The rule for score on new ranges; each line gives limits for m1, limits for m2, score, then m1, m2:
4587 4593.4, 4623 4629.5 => 3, 11.0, 11.6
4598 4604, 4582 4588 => -2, 11.5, 10.6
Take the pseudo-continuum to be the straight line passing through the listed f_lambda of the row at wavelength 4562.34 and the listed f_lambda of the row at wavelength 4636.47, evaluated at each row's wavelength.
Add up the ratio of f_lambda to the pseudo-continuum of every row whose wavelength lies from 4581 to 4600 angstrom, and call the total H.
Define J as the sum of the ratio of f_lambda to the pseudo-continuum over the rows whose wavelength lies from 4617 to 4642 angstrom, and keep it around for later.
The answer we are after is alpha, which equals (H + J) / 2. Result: 19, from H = 15.5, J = 23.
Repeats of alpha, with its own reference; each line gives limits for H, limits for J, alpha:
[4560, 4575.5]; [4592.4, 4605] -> 11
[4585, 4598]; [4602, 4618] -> 12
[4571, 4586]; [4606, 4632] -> 17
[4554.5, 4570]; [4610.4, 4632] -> 16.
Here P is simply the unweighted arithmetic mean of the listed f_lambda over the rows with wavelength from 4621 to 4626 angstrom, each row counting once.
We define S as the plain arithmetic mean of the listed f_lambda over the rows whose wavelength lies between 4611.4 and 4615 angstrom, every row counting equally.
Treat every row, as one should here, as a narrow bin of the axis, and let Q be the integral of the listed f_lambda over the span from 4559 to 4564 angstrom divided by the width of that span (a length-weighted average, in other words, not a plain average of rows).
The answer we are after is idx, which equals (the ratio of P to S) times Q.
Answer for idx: 12.4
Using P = 11.5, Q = 11.9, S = 11.0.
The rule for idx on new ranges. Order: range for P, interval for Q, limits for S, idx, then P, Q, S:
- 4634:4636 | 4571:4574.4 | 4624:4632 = 8.6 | 10.2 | 10.0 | 11.8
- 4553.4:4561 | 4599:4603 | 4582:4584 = 12.2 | 11.7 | 11.1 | 10.6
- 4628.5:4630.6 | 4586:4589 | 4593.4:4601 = 12.1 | 11.8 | 10.9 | 10.7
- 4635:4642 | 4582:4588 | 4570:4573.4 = 12.5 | 11.0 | 10.6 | 9.4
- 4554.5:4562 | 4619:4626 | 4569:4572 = 14.5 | 11.7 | 11.8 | 9.5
